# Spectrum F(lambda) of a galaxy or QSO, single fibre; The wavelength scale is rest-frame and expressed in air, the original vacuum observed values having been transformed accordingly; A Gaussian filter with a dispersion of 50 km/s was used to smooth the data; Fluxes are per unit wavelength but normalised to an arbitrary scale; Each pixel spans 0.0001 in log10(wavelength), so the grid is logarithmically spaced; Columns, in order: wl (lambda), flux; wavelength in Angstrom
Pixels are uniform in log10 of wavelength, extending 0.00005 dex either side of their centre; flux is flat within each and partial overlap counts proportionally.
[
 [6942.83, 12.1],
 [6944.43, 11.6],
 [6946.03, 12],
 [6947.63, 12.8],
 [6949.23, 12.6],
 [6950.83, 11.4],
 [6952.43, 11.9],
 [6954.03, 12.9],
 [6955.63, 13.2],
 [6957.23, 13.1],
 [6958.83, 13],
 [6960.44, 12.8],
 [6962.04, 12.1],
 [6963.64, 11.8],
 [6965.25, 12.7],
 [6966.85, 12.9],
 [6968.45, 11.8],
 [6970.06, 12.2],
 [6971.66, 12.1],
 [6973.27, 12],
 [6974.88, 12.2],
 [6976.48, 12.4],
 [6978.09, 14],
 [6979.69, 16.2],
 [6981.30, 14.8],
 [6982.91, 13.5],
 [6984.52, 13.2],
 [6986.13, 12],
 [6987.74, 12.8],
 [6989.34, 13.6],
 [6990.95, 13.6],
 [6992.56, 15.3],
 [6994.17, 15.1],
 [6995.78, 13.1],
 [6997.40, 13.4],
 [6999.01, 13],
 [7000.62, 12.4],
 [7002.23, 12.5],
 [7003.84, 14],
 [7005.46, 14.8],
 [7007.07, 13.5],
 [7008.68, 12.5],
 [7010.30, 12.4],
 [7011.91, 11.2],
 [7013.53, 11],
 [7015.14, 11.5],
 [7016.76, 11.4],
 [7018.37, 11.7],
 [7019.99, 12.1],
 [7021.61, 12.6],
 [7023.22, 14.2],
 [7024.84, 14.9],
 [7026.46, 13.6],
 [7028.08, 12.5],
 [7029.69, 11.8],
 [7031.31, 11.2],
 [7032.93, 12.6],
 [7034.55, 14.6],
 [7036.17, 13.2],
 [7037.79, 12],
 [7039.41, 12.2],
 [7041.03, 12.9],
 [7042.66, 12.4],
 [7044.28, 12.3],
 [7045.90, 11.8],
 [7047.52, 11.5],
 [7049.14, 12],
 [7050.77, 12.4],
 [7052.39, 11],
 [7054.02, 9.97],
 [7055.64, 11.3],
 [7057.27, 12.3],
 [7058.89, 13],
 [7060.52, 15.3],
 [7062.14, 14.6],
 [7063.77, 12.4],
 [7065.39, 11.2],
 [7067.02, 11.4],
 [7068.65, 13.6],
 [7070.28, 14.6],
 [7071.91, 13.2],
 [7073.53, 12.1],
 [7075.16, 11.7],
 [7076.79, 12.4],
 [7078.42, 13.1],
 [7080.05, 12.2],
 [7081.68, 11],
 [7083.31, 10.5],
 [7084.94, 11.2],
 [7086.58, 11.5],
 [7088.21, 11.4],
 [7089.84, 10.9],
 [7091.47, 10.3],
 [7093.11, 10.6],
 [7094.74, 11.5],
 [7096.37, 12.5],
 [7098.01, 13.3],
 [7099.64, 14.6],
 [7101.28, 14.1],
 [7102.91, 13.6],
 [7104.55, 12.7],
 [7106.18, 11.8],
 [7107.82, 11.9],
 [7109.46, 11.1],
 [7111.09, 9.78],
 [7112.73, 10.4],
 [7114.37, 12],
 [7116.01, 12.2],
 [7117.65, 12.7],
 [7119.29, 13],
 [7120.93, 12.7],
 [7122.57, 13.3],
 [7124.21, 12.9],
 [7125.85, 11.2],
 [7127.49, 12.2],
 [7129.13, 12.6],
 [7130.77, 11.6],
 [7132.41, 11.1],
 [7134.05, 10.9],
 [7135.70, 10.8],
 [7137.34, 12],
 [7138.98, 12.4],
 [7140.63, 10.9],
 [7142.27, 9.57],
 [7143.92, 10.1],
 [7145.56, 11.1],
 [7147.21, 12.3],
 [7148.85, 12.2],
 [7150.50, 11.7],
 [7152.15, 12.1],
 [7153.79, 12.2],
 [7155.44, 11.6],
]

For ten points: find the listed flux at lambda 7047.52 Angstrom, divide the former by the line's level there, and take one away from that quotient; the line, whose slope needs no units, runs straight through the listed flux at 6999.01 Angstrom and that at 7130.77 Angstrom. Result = -0.08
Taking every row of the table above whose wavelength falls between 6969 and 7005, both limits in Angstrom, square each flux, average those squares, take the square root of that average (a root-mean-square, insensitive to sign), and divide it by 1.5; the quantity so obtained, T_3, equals 8.9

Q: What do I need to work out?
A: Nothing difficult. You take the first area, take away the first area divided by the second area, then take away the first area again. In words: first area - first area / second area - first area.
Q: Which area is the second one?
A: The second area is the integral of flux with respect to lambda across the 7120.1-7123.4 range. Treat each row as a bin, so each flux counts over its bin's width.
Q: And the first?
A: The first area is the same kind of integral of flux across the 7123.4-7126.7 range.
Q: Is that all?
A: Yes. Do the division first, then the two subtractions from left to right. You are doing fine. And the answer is -0.93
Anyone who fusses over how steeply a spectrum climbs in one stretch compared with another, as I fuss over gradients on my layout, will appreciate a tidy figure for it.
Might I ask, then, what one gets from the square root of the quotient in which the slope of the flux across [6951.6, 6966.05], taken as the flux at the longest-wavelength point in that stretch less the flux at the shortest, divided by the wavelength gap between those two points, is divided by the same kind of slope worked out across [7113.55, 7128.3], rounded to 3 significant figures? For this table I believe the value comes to 2.02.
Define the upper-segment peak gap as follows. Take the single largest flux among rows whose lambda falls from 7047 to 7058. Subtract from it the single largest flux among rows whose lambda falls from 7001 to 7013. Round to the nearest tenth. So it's -2.4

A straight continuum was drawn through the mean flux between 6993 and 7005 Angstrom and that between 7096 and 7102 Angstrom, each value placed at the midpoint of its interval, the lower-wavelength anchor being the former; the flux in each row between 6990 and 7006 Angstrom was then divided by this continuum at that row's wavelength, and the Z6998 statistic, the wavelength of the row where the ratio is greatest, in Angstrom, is 6992.56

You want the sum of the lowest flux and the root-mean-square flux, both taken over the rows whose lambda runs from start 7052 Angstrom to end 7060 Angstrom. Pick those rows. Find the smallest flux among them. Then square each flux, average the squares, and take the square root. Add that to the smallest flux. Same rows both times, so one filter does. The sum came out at 21.5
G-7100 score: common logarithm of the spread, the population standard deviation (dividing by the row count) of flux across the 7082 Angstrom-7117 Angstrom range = 0.10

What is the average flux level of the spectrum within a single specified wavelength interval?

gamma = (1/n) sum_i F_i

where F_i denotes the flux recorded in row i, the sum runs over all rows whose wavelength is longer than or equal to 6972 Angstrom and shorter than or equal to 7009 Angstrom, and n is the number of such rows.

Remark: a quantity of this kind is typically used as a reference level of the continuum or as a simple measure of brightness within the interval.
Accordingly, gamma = 13.47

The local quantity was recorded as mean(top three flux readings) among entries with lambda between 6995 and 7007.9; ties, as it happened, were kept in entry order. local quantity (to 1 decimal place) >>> 14.1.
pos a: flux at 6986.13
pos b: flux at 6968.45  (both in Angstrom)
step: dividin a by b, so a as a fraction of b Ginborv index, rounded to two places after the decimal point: 1.02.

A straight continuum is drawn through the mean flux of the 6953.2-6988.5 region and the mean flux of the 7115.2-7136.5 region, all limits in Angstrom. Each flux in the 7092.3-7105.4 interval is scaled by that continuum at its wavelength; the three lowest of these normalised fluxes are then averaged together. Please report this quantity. 0.94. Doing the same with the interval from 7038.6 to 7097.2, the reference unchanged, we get 0.83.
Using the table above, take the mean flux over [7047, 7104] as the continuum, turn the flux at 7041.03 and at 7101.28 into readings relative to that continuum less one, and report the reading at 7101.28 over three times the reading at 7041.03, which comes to 0.9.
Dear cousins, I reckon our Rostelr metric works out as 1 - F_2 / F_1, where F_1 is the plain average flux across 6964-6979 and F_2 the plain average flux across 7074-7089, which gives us 0.065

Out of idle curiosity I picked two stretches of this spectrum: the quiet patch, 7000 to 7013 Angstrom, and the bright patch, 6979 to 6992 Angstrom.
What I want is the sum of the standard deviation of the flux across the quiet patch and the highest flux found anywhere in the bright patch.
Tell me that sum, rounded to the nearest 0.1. 17.3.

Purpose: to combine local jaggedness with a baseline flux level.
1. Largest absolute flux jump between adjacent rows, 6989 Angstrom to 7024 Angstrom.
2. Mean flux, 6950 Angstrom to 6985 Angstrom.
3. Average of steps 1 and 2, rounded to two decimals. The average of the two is 7.41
